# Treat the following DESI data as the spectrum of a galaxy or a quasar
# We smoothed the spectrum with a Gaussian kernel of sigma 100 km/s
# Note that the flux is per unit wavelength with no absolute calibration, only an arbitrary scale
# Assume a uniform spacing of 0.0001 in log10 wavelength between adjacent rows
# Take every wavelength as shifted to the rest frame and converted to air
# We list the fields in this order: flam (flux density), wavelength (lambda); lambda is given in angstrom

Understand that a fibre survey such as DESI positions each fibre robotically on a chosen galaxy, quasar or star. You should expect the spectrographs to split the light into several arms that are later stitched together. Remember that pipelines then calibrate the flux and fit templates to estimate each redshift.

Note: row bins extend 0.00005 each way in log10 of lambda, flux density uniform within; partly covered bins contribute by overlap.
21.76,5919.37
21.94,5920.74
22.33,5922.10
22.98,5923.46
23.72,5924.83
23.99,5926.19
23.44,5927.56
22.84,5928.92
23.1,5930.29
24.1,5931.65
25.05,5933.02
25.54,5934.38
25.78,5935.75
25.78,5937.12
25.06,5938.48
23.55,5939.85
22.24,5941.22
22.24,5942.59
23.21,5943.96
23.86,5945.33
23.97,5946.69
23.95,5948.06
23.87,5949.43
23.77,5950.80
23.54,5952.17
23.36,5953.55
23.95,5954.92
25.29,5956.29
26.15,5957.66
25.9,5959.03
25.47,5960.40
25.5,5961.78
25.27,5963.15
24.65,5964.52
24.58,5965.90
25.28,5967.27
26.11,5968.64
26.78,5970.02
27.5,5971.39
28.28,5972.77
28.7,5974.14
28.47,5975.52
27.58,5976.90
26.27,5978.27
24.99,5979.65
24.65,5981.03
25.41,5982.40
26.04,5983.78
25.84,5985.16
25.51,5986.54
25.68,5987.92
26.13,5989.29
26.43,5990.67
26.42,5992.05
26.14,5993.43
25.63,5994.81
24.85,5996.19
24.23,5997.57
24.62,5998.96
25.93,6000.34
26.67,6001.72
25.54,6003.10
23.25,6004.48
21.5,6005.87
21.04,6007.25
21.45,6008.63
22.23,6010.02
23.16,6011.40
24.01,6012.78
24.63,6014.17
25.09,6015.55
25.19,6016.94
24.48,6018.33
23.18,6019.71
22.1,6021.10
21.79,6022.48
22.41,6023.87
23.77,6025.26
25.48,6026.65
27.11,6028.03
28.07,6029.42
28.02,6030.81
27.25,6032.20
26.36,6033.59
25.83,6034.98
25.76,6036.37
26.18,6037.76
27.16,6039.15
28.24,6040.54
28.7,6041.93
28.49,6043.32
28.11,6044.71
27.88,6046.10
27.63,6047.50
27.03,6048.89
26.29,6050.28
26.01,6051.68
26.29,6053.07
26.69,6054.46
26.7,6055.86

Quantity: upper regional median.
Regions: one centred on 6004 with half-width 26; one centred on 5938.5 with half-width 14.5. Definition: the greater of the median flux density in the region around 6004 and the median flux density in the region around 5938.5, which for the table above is 25.0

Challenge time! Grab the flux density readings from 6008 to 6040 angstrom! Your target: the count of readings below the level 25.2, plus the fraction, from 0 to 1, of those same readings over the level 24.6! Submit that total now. 14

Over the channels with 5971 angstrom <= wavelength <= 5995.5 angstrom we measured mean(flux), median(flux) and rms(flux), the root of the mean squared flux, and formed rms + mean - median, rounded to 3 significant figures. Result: 26.7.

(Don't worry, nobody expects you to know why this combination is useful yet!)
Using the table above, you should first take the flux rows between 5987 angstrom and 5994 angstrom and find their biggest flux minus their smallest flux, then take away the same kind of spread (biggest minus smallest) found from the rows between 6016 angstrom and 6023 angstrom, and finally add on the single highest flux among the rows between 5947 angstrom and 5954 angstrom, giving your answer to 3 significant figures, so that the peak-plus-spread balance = 21.3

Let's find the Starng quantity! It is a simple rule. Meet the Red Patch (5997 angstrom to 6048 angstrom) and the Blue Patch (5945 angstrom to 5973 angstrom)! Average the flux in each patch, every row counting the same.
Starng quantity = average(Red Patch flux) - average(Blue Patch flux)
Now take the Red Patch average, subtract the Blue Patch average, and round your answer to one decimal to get 0.1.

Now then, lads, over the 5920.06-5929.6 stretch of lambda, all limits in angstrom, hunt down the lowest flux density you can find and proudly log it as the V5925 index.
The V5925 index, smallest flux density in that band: 21.94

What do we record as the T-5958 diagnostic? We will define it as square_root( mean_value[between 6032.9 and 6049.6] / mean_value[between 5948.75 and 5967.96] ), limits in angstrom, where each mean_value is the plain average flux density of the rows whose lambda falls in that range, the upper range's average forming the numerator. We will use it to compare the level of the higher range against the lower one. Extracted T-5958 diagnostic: 1.05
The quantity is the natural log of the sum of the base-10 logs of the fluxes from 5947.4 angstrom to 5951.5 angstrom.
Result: 1.42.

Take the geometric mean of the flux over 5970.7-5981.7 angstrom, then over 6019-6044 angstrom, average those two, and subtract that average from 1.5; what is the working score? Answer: -24.9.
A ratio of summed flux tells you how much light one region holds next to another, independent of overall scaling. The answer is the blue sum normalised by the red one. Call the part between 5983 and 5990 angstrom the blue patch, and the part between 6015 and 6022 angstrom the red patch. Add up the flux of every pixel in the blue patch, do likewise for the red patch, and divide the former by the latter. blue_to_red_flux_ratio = 1.1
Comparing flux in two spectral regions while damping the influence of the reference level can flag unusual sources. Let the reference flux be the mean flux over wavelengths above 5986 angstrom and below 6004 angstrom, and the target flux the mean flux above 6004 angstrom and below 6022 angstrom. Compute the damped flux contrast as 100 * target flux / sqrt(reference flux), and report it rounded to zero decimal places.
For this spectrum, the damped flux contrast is 457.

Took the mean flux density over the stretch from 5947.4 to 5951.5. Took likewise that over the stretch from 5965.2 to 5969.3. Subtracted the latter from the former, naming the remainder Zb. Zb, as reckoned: -1.5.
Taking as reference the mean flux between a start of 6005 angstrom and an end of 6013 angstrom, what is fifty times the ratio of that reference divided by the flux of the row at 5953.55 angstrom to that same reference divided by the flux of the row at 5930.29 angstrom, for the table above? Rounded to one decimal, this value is 49.4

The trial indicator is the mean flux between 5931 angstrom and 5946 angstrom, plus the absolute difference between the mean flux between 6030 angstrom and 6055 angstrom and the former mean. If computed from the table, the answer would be 27.1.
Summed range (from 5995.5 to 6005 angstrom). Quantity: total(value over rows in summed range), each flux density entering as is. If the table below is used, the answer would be 175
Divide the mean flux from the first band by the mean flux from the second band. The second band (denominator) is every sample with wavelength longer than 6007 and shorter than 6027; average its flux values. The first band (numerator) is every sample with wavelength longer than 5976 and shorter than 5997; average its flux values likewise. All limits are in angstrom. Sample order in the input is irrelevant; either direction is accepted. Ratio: 1.11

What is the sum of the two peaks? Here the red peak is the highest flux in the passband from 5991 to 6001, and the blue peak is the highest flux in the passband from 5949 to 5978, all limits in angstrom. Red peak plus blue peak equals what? 55.1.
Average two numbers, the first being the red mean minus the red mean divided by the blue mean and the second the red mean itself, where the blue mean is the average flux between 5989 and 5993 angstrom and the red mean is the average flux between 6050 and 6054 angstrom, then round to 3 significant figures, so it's 25.7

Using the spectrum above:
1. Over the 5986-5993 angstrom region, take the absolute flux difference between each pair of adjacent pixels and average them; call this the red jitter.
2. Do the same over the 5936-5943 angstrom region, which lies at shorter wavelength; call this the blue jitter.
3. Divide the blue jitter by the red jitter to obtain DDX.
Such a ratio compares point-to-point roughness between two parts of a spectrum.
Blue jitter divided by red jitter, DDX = 3.8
